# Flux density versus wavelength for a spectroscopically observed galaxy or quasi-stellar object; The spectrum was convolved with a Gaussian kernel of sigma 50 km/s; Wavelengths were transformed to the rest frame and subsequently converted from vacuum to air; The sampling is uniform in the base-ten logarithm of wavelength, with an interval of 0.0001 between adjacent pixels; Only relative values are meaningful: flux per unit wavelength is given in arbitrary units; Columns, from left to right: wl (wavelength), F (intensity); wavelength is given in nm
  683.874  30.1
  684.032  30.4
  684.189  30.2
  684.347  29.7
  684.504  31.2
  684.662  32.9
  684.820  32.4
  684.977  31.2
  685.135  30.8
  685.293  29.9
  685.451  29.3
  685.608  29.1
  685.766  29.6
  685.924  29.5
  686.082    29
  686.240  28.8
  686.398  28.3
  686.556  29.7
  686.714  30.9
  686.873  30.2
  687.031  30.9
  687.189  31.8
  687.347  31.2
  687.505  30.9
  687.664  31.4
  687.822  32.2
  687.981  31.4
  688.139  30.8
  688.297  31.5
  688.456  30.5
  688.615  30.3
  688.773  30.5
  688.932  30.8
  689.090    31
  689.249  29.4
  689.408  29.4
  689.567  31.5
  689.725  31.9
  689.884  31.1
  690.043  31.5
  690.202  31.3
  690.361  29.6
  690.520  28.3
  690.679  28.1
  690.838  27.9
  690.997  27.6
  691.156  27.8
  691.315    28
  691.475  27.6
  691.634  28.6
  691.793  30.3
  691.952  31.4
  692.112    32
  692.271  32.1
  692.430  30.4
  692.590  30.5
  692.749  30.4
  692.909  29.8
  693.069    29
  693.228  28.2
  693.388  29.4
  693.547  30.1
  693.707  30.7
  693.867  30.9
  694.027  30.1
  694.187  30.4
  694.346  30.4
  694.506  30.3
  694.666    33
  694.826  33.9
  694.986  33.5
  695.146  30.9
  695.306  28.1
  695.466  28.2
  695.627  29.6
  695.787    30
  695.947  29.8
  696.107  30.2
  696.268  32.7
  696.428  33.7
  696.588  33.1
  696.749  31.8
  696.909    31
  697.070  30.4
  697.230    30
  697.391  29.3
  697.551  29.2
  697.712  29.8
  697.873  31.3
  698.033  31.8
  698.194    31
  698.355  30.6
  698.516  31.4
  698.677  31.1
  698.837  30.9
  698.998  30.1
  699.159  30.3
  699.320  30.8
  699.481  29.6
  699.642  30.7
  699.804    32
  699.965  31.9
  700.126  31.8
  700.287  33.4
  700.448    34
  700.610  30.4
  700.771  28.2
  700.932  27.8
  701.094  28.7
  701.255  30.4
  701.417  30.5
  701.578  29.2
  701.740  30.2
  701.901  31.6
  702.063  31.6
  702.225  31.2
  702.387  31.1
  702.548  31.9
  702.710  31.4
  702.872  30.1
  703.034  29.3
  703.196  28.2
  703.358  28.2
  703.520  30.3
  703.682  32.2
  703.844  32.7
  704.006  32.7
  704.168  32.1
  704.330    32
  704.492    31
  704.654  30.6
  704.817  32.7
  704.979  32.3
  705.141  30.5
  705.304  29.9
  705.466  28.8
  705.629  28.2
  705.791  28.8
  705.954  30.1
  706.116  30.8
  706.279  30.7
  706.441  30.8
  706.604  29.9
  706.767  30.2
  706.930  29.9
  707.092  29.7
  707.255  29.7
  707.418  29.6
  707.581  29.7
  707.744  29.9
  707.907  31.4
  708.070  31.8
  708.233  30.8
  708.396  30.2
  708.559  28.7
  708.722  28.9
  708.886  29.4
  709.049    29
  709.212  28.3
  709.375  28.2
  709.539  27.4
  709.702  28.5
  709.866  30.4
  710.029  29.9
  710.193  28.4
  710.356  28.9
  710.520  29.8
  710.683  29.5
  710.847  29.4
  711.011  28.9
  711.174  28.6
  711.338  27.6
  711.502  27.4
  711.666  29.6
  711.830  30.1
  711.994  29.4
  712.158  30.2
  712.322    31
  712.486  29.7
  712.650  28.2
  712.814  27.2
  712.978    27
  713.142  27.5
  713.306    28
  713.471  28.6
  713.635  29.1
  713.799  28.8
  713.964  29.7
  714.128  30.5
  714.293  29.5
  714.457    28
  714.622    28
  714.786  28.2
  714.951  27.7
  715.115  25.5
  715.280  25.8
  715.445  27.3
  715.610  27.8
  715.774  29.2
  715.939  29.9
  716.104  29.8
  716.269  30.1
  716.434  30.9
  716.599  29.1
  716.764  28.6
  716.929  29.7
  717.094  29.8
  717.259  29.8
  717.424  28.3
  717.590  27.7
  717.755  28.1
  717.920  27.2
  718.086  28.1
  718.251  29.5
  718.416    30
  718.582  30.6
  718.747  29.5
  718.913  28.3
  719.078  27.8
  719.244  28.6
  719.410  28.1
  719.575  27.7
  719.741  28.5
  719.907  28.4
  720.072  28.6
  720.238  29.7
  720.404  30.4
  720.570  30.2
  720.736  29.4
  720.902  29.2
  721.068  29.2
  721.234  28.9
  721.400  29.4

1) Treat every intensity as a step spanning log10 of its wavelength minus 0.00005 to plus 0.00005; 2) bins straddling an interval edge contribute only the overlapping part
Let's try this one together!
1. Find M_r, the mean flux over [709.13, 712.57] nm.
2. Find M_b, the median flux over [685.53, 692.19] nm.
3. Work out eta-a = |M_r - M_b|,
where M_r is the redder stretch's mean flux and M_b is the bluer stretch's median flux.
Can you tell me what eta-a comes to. 1.3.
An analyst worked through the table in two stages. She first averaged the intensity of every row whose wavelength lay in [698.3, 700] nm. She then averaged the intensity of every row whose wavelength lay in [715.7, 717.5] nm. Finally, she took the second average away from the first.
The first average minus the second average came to 1.3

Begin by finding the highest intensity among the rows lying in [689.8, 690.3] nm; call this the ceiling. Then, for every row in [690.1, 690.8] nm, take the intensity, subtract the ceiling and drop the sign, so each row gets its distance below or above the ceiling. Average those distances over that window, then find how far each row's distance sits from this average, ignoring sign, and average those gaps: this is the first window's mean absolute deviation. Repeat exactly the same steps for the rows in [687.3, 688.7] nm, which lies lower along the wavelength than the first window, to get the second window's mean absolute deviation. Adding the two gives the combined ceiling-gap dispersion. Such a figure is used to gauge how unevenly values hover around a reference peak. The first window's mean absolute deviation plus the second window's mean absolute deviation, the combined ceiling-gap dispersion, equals 1.5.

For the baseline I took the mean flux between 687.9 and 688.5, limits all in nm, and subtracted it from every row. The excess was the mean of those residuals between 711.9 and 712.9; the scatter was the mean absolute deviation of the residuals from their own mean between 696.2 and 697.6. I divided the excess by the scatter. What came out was -1.3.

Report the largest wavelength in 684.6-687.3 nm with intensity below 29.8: 686.556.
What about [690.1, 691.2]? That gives 691.156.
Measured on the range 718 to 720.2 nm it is 720.072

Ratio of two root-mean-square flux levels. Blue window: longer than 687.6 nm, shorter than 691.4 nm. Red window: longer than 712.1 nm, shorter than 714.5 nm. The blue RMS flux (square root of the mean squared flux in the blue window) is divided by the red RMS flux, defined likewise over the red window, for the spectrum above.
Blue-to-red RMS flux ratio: 1.05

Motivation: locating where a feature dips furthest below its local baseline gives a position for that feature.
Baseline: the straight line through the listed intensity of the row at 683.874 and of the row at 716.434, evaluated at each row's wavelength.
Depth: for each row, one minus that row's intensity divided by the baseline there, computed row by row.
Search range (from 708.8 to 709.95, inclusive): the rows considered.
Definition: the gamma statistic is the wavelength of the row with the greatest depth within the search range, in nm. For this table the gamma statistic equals 709.539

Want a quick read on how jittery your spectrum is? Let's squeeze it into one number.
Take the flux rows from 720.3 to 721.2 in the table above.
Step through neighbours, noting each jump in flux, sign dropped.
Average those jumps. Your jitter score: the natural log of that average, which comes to -1.2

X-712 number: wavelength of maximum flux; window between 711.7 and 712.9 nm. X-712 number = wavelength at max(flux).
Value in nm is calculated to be 712.322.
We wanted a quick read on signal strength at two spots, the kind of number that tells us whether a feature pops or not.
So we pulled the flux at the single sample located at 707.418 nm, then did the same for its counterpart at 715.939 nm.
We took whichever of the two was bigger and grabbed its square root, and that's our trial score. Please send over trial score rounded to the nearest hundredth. 5.47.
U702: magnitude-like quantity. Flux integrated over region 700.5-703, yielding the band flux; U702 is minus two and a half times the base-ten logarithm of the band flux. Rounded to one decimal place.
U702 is -4.7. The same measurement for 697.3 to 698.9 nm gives -4.2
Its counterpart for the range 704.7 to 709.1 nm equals -5.3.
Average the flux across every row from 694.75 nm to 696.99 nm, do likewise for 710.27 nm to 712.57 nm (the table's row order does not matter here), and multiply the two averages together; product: 913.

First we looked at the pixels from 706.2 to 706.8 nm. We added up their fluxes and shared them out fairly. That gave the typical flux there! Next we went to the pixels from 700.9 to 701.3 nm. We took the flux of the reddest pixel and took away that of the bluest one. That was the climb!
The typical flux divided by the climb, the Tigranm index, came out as 12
